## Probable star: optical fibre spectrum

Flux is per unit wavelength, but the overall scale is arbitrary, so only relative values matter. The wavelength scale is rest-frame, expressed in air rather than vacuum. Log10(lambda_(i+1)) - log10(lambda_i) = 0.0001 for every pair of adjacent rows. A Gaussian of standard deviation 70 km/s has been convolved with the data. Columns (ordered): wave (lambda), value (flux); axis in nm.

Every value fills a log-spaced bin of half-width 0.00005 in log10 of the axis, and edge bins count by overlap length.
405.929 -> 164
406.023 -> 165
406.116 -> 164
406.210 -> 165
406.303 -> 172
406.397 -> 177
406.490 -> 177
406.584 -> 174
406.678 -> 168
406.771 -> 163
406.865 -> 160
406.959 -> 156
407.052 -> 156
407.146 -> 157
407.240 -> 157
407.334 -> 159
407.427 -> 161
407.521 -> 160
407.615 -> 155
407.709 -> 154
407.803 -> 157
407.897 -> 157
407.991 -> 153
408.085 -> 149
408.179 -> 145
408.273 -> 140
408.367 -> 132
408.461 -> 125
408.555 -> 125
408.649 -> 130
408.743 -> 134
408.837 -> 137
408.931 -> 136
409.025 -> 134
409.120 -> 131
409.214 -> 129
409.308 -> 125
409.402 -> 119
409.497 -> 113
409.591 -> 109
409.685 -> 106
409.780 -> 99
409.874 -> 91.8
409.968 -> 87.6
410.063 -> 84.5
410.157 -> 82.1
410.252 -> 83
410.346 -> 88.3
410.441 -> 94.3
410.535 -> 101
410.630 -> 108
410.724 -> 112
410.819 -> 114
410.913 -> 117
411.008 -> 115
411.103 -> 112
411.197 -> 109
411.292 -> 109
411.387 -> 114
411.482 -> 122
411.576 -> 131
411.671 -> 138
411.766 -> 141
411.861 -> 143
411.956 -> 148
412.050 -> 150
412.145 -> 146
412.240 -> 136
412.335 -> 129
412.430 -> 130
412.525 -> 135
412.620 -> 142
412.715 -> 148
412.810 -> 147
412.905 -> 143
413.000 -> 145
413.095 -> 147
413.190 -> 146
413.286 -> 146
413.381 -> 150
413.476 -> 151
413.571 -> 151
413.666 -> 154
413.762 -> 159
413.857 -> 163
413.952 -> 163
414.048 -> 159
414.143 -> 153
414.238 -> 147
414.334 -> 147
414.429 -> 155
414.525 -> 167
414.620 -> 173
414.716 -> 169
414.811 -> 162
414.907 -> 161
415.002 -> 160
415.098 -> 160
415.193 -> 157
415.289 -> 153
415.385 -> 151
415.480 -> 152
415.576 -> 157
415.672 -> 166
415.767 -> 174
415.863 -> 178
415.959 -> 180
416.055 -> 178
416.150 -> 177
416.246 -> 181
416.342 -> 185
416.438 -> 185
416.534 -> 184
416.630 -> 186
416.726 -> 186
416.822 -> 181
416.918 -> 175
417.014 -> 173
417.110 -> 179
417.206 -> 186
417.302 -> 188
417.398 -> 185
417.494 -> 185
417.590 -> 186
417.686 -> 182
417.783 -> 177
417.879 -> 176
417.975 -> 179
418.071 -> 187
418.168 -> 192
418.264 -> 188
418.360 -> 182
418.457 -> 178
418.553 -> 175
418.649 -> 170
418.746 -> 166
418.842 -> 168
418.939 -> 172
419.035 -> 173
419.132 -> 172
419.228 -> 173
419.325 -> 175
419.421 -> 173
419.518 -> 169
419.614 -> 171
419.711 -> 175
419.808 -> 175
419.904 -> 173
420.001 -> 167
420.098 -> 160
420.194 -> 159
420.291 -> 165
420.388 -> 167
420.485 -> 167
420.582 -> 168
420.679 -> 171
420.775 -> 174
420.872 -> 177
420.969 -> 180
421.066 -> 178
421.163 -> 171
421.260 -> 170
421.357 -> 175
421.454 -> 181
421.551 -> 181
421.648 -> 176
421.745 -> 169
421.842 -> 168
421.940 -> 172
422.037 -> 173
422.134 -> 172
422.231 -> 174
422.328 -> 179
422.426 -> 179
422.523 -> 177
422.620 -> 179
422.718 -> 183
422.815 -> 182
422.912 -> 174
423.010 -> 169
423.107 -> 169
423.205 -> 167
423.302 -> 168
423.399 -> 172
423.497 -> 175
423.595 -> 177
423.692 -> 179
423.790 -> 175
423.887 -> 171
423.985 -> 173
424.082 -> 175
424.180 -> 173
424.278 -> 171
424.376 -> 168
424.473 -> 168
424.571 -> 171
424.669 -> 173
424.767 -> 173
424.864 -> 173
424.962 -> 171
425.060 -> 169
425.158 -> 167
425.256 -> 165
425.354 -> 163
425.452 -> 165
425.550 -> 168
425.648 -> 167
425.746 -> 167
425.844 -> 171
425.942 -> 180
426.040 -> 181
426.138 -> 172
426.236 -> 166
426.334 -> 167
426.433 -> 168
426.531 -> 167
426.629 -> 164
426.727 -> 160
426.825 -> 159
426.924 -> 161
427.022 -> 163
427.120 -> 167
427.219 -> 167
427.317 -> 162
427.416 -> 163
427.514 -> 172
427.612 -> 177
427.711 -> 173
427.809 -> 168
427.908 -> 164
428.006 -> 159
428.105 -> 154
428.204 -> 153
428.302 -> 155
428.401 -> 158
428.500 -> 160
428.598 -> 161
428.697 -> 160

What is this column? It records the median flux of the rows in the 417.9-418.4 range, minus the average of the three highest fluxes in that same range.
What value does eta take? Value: -2.0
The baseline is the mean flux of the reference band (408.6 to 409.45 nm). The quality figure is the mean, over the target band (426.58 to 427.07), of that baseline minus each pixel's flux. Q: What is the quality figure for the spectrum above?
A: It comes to -31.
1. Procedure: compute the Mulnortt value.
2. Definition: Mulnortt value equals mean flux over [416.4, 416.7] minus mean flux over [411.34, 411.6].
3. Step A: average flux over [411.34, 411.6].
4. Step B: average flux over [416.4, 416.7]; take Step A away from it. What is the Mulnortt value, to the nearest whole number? 63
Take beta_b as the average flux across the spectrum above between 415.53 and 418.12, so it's 180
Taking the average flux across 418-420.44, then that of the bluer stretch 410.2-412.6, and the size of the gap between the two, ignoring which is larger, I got 52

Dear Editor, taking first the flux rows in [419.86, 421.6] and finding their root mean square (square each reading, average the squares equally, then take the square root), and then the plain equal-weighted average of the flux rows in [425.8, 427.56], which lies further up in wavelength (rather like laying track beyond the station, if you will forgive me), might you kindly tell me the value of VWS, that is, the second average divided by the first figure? 1.0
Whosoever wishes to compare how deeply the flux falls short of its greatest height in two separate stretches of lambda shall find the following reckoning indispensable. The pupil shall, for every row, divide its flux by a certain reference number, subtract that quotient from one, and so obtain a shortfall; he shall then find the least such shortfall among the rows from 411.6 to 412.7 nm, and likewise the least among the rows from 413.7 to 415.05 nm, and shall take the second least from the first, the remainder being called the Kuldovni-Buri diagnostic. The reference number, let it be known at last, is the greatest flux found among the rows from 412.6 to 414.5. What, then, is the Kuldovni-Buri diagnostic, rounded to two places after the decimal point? 0.14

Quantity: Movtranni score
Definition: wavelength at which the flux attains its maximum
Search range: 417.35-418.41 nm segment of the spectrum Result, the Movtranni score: 418.168 nm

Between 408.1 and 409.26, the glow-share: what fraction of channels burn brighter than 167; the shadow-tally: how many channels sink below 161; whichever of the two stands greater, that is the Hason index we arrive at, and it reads 12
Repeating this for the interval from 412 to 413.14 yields 12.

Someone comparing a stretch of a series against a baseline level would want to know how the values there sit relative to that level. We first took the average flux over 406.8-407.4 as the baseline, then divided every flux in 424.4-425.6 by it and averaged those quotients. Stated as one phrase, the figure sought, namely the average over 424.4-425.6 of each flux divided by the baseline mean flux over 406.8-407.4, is 1.07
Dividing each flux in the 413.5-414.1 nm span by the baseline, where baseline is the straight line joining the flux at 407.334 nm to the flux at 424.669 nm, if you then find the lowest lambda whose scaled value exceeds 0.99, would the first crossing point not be 413.857 nm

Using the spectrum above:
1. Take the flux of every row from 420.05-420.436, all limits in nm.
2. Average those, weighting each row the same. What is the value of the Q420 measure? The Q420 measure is 163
